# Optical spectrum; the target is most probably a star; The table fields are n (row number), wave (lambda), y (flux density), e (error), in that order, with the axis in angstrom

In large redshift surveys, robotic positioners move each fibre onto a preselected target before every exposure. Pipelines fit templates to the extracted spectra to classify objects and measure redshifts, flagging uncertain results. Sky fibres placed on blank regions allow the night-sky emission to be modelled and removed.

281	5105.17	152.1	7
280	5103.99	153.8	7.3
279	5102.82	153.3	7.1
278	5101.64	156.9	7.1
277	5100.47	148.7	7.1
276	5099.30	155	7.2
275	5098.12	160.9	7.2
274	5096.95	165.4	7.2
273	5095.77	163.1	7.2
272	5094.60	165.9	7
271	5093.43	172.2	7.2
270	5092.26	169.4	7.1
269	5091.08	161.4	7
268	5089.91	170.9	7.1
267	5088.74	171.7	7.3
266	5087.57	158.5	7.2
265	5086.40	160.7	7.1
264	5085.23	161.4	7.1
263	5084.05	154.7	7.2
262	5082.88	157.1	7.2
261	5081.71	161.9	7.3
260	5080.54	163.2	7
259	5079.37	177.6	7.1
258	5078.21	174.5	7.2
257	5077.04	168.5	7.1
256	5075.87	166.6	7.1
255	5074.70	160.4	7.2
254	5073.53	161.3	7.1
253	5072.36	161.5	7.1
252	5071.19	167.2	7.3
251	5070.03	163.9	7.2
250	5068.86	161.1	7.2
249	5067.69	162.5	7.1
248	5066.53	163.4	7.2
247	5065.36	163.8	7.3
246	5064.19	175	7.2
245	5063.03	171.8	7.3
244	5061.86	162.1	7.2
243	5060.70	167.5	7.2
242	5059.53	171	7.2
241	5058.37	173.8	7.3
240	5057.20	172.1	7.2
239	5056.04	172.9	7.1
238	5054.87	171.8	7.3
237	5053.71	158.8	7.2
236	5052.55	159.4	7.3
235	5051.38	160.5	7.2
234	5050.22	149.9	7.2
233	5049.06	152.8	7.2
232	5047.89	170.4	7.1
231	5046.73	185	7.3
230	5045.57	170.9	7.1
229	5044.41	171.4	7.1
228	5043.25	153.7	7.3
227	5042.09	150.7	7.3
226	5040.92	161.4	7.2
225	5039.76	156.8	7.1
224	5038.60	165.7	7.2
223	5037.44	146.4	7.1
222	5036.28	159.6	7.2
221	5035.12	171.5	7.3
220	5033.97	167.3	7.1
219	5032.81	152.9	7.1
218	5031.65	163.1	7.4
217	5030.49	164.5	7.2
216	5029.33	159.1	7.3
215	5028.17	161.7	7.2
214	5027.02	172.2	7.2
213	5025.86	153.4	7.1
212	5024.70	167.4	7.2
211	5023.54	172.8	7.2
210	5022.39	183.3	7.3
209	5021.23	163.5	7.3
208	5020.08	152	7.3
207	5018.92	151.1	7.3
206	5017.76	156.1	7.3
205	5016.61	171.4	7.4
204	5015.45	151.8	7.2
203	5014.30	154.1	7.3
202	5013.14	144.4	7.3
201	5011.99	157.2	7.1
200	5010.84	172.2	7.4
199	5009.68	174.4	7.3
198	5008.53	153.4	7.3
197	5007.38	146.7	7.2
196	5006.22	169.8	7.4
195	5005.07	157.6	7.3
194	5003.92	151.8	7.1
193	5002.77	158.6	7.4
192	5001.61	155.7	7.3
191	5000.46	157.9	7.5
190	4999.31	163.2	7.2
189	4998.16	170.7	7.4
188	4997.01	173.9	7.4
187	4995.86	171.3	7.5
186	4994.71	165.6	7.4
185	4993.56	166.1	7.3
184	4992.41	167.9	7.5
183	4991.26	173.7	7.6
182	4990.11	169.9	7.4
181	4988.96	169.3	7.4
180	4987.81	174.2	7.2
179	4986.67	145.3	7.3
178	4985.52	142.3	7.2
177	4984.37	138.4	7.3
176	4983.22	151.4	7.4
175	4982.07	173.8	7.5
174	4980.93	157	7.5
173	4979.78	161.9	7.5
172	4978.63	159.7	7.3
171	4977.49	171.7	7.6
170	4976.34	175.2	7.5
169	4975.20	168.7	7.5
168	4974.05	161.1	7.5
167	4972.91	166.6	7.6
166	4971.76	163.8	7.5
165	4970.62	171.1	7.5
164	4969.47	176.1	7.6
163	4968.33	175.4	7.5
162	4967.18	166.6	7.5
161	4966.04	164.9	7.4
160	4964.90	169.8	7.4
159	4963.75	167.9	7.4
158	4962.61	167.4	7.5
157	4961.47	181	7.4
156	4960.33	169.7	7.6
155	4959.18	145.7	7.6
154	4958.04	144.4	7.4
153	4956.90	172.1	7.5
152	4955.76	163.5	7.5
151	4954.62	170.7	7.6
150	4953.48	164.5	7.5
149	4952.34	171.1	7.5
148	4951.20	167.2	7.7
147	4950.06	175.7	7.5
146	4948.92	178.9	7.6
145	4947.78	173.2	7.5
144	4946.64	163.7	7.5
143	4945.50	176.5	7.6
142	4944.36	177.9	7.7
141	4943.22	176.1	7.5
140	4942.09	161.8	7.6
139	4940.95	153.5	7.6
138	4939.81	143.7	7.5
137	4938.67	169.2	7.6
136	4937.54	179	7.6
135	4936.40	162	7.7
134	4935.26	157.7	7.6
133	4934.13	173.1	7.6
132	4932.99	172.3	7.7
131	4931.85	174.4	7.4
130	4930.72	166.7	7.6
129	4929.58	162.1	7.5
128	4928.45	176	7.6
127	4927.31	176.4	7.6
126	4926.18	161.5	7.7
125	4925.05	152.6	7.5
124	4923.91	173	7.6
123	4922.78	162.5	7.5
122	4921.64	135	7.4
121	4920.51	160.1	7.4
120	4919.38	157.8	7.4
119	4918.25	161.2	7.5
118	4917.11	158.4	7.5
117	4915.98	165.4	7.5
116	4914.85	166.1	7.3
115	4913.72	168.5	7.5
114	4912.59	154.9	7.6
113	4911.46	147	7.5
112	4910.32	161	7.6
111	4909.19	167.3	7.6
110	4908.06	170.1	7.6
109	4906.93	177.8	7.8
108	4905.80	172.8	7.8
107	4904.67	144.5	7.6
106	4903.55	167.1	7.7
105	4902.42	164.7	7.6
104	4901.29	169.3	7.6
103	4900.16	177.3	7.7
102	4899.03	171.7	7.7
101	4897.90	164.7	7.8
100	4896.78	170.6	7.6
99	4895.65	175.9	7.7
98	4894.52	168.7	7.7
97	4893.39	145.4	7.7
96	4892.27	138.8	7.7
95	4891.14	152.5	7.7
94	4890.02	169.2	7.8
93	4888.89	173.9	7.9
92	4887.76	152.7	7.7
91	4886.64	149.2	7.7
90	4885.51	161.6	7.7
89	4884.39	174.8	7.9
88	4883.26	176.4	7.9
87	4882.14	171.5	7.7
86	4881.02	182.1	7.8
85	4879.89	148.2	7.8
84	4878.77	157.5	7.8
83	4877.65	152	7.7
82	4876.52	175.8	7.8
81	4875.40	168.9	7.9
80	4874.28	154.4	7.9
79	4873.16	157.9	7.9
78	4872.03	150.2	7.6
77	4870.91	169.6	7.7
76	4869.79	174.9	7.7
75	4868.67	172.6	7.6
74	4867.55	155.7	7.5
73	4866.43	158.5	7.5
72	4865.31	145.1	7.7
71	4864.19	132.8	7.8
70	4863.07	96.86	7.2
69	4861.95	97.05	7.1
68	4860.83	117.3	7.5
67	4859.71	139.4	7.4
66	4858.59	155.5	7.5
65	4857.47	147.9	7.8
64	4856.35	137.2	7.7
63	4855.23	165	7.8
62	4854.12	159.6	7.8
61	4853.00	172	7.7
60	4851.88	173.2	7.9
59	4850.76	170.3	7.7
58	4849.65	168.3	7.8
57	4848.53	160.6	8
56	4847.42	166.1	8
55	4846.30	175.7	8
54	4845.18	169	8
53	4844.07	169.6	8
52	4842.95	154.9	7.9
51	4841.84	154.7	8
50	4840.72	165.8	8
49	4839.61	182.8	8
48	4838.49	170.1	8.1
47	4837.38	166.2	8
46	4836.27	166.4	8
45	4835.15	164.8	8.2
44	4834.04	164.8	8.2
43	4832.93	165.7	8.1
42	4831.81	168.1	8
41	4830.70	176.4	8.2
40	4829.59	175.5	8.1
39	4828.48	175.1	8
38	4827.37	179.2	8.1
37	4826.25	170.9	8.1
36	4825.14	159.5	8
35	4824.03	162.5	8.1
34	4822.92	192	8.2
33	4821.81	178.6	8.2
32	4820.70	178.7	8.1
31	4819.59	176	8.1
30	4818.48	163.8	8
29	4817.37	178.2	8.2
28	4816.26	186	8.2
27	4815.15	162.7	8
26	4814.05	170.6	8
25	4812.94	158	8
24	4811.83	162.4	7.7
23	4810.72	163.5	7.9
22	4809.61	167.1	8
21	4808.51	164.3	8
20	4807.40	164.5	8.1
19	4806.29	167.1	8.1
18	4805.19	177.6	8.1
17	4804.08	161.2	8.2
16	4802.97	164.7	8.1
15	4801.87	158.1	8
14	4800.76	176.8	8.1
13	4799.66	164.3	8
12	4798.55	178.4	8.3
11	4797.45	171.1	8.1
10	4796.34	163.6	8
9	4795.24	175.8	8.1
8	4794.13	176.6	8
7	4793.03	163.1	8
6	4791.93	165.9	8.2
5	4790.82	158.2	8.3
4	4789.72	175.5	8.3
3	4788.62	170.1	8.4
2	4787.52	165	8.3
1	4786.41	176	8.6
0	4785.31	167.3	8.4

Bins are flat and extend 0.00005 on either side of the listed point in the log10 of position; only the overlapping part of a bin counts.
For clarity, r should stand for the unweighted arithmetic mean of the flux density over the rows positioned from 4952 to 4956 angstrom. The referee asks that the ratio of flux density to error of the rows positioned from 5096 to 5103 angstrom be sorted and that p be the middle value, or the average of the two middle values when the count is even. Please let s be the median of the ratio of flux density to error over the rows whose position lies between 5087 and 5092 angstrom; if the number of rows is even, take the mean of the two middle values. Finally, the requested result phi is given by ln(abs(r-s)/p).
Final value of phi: 1.89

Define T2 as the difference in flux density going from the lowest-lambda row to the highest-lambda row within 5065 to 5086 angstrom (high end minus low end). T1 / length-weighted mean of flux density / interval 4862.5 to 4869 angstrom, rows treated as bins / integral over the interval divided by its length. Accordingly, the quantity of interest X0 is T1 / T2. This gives -59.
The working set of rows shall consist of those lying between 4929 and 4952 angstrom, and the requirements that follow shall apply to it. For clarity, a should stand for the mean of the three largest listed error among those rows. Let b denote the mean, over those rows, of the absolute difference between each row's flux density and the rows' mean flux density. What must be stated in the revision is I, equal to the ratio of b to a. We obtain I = 1.0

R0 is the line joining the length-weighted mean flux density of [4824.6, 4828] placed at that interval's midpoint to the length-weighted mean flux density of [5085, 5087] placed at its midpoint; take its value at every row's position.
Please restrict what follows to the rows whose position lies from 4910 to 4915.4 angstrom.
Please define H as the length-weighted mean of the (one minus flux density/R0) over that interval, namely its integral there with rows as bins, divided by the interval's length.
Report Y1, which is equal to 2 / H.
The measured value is 45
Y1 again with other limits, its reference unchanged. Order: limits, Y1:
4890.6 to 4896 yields 28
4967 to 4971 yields -42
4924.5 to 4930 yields 608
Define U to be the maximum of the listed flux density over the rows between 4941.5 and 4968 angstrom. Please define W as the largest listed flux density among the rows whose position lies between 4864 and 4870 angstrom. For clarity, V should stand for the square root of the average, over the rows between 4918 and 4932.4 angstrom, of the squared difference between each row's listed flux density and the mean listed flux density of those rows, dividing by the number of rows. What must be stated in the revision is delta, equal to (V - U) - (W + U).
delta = -526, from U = 181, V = 11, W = 174.9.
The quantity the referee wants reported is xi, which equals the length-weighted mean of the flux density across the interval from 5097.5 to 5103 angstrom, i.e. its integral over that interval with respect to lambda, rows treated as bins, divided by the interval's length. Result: 155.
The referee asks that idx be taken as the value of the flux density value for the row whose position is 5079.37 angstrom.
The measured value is 177.6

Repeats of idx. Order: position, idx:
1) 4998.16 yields 170.7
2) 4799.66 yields 164.3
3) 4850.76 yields 170.3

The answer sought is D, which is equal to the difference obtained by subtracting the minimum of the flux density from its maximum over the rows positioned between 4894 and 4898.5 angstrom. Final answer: 11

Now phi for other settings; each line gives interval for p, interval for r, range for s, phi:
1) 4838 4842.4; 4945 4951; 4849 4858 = 1.99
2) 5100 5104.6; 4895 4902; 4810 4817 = 1.96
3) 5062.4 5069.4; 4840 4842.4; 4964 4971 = 1.80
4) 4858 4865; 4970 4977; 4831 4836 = 2.20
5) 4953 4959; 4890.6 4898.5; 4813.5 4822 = 1.84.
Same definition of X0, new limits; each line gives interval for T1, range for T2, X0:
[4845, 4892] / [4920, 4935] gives 12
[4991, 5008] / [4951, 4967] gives -71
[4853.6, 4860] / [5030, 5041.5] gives -49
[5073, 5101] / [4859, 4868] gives 10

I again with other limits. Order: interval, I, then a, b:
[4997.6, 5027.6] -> 1.2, 7.43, 8.6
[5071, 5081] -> 0.6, 7.23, 4.6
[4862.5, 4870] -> 2.6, 7.73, 19.8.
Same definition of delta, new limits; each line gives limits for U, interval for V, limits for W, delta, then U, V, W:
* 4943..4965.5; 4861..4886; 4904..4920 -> -518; 181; 22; 177.8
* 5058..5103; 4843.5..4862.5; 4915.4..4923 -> -500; 177.6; 21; 165.4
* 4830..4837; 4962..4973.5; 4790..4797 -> -525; 176.4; 4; 176.6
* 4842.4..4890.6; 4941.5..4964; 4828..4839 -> -531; 182.1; 9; 176.4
